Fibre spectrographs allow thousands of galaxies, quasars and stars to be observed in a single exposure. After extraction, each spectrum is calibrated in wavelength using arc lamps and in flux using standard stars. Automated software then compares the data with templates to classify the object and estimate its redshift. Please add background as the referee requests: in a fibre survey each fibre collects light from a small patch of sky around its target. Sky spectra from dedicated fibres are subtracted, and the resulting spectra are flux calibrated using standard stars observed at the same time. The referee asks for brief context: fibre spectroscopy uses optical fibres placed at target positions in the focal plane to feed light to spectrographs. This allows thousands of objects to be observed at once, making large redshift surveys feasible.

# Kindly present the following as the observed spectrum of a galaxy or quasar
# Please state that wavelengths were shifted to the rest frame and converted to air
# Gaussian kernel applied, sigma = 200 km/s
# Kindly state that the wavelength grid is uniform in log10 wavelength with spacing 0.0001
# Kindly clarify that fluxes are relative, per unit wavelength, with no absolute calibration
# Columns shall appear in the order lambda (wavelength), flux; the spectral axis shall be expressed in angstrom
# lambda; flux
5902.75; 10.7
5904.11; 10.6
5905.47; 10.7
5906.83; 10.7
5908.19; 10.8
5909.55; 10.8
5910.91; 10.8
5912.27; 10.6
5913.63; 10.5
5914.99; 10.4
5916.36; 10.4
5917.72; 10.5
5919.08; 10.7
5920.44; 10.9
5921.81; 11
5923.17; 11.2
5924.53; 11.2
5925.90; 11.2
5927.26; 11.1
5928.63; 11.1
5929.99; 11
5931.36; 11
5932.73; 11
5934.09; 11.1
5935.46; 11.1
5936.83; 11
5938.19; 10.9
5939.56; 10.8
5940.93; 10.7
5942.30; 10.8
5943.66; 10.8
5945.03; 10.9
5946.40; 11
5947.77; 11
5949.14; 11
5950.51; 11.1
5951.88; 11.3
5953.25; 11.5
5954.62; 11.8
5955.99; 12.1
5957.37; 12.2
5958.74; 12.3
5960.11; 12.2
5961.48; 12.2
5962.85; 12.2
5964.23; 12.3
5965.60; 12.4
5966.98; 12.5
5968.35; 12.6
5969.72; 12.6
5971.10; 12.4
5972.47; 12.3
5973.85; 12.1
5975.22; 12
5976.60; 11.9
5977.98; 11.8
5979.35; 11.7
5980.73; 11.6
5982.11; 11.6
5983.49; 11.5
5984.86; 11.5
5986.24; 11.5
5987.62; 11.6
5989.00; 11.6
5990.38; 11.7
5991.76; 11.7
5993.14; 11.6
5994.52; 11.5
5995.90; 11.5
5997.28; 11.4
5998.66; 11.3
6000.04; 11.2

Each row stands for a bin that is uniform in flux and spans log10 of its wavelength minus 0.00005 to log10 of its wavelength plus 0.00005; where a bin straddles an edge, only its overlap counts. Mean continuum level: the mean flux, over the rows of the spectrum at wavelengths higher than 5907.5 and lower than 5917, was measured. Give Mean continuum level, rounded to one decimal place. 10.6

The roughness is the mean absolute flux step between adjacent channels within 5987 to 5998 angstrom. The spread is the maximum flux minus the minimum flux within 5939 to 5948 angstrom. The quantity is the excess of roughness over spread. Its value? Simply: -0.24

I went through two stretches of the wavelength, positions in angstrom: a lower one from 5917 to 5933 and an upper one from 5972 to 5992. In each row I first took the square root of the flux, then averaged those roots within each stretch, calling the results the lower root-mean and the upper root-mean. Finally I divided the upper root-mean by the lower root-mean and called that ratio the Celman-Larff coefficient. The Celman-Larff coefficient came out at 1.03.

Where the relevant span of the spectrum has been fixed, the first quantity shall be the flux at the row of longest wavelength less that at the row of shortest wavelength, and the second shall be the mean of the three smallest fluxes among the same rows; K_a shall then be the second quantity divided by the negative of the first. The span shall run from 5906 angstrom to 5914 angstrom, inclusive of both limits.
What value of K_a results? 53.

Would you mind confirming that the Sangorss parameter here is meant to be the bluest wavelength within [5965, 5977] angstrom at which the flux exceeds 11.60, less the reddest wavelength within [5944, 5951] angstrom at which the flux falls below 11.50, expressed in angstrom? 15.1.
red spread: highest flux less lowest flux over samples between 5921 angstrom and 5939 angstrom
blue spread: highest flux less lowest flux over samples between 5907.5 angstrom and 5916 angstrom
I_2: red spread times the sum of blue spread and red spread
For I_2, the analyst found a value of 0.2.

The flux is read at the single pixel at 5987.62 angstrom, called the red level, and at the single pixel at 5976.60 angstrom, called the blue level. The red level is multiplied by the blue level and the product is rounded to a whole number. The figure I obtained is 138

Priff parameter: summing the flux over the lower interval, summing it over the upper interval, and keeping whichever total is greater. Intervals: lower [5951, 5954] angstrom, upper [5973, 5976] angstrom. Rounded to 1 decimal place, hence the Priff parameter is 24.1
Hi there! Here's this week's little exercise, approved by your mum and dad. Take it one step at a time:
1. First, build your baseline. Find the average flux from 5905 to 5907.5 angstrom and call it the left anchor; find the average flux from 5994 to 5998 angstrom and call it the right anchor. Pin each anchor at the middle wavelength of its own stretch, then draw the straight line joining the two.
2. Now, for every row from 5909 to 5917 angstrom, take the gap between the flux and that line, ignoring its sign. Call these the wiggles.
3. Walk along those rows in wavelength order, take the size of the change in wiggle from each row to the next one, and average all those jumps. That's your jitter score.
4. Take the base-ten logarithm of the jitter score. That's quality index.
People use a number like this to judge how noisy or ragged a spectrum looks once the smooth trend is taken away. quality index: -1.17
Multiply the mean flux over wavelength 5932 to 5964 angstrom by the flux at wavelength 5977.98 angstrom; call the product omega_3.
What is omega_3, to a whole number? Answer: 134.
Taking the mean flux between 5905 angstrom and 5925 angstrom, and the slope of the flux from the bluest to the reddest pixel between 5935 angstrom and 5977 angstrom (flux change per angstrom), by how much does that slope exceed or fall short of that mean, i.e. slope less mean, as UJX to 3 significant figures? -10.7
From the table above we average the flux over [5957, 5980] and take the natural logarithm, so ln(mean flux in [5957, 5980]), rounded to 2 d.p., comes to 2.50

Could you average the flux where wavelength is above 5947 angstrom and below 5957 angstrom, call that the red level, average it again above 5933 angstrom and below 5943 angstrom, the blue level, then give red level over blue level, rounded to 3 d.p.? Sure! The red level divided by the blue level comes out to 1.045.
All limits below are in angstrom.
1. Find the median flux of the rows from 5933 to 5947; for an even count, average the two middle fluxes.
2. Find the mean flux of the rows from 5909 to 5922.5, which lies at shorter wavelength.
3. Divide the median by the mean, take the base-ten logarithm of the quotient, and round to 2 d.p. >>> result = 0.01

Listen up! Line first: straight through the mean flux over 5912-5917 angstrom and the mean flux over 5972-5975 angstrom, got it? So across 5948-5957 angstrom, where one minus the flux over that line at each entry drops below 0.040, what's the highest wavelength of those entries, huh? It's 5955.99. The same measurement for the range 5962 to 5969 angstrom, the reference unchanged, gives 5968.35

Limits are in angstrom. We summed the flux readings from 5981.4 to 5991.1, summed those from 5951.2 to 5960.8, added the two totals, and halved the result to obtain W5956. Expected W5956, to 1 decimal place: 82.2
